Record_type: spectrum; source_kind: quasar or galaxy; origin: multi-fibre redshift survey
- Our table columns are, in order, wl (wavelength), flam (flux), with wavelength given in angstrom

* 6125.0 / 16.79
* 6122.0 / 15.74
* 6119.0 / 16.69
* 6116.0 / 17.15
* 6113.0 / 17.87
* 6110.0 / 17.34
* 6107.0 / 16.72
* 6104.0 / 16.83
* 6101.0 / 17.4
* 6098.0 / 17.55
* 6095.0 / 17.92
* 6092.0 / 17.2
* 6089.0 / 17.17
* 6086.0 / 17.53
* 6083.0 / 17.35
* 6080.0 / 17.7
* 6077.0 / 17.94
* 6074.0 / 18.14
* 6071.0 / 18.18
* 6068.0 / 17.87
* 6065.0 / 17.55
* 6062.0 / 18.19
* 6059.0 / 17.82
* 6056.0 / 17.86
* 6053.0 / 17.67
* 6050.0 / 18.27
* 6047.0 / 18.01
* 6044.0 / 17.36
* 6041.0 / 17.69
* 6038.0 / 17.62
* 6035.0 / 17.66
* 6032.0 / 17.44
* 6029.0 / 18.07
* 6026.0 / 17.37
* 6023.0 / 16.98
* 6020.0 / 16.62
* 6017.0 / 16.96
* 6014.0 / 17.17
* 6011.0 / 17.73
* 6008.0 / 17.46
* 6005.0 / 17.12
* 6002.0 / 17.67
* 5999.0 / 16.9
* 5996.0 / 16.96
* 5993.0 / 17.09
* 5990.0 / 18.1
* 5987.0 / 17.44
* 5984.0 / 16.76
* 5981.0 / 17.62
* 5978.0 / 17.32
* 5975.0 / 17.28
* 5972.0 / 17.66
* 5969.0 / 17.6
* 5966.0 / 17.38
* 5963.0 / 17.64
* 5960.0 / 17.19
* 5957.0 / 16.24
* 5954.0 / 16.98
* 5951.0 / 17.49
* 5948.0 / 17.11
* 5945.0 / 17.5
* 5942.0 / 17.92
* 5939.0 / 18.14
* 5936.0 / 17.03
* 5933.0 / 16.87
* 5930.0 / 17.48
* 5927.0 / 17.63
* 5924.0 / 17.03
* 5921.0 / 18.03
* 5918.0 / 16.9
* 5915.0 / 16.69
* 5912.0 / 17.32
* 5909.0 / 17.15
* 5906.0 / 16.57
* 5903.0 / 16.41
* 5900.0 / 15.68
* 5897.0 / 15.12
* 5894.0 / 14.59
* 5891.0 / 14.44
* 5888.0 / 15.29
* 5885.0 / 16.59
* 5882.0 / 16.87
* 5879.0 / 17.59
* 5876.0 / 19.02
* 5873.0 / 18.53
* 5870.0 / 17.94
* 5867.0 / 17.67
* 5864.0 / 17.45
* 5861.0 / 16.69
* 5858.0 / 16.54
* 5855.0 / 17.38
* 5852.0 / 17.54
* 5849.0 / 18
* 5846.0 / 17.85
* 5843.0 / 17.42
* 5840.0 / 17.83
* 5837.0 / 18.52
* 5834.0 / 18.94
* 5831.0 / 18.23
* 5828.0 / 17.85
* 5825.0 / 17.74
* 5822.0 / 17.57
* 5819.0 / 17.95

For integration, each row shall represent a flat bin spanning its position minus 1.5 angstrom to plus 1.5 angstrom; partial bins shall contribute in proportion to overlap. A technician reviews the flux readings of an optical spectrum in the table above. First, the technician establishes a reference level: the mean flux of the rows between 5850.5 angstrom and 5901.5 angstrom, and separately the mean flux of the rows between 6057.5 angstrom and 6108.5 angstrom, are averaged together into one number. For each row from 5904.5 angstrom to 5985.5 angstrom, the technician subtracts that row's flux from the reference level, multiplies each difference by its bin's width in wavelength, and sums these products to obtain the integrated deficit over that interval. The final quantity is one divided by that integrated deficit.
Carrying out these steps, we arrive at -0.12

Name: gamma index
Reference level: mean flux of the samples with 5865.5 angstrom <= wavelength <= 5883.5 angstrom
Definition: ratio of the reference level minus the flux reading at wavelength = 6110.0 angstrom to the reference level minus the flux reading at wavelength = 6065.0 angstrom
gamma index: 1.5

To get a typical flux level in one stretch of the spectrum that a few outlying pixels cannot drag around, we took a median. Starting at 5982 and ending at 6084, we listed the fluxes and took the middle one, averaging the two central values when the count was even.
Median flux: 17.64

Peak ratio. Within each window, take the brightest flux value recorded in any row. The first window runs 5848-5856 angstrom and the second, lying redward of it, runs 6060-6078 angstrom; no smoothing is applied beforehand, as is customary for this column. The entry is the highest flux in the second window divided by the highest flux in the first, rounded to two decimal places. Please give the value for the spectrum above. 1.01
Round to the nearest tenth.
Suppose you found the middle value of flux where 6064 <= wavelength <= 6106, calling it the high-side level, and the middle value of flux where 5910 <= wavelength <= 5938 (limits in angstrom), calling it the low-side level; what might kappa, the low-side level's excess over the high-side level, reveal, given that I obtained -0.5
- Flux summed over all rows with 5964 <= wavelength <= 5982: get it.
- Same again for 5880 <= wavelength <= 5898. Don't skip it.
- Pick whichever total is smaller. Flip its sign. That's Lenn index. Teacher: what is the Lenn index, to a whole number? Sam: -93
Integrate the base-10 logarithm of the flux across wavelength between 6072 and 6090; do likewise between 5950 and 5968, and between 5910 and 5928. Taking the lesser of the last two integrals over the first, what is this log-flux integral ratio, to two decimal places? 0.99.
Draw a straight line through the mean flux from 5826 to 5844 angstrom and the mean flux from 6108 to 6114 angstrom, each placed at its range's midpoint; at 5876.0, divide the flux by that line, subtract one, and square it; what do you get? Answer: 0.003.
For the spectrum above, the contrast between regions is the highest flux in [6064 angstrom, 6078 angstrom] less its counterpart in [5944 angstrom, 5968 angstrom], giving 0.54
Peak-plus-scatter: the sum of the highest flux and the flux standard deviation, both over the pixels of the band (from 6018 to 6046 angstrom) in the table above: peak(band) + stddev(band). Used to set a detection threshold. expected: 18.5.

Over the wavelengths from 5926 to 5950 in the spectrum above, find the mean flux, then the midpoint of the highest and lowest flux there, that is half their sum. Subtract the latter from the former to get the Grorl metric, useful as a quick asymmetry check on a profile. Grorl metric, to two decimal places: -0.05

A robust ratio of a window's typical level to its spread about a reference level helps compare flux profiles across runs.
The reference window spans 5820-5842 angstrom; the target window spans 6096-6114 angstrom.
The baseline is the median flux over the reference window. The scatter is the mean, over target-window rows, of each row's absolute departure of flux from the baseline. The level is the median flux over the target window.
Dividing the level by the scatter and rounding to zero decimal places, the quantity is 30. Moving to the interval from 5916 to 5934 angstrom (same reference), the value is 29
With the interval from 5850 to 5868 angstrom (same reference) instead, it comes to 27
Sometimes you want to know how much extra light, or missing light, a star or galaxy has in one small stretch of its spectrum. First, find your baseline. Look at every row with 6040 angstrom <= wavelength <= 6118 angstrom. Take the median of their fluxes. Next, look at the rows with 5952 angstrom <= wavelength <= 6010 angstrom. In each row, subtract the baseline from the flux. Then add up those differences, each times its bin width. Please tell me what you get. -23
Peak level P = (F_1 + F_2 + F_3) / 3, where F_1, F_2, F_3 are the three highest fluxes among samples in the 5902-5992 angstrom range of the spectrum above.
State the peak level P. 18.09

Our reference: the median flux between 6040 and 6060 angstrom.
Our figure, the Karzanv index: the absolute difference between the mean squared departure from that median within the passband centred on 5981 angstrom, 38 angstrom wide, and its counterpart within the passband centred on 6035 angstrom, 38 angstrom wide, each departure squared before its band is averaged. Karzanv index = 0.0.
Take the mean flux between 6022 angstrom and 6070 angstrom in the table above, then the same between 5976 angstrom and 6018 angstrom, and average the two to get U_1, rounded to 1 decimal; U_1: 17.5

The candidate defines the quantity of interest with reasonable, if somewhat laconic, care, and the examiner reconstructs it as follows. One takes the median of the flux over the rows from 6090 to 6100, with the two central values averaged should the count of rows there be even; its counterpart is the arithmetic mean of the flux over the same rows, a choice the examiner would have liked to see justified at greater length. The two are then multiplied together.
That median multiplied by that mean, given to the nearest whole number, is 308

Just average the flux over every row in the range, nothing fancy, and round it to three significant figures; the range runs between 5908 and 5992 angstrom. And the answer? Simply 17.3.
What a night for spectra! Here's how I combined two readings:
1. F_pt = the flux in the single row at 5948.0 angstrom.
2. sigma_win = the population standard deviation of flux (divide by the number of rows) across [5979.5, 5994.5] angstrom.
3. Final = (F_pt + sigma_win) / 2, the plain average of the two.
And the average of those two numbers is 8.78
